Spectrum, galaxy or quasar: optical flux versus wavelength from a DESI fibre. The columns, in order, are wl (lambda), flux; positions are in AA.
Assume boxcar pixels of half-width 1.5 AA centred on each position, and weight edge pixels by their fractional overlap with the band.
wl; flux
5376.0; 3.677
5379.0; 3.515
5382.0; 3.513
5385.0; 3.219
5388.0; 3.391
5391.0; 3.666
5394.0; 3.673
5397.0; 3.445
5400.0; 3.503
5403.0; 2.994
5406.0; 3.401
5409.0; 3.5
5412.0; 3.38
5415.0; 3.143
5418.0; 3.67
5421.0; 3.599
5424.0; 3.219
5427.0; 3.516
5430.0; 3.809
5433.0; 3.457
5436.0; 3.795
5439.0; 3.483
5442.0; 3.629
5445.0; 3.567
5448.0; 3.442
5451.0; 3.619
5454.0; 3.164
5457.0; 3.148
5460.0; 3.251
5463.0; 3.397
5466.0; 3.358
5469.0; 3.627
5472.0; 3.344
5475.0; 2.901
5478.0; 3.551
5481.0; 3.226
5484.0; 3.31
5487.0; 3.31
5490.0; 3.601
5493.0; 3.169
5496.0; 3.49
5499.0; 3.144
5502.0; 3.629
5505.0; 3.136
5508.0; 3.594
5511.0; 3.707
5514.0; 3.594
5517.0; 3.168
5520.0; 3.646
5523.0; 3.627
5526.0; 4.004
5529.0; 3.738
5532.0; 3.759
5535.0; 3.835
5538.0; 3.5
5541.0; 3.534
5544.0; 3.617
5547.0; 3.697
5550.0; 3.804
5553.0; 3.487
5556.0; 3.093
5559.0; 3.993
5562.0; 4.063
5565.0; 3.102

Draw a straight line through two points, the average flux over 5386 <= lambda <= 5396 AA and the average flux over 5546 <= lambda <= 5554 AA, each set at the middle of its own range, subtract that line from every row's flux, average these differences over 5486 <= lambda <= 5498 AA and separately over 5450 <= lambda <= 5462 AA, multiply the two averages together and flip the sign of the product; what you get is -0.08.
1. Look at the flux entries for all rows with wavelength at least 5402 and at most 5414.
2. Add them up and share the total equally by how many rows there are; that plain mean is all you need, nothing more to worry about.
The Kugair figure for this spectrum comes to 3.32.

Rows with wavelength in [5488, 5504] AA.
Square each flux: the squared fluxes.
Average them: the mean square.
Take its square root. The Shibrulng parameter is 3.41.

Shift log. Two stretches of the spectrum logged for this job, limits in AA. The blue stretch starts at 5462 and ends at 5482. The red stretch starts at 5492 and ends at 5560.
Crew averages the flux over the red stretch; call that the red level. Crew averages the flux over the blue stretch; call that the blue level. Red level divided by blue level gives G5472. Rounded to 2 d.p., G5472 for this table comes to 1.07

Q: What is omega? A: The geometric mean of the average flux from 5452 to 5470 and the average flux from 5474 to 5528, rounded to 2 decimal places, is 3.38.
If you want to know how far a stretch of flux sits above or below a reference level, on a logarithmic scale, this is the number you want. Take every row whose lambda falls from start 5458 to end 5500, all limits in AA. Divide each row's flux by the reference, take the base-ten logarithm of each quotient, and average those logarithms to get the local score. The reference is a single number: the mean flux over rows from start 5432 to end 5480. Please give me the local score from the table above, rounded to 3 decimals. -0.012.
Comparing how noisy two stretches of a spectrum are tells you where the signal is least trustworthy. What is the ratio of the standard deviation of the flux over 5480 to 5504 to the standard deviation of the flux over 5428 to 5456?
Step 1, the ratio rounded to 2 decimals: 0.96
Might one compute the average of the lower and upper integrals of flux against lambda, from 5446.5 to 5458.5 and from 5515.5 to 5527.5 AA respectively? 41.7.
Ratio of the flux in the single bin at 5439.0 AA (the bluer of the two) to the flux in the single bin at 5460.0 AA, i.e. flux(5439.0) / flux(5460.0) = 1.07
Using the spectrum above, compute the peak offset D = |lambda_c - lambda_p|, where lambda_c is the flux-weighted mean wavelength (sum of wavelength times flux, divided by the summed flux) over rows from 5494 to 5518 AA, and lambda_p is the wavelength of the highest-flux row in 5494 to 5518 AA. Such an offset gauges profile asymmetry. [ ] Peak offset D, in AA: 4.5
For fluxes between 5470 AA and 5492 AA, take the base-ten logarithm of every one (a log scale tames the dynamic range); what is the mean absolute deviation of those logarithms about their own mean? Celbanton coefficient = 0.020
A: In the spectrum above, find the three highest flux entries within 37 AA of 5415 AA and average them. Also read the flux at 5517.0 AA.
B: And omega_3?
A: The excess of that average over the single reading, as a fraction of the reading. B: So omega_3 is 0.19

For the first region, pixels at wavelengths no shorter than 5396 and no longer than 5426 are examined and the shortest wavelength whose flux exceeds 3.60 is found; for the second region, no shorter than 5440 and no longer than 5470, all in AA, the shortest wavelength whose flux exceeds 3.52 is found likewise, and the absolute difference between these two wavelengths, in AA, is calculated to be 24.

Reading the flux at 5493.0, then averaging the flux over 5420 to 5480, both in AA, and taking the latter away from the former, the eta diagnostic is -0.3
